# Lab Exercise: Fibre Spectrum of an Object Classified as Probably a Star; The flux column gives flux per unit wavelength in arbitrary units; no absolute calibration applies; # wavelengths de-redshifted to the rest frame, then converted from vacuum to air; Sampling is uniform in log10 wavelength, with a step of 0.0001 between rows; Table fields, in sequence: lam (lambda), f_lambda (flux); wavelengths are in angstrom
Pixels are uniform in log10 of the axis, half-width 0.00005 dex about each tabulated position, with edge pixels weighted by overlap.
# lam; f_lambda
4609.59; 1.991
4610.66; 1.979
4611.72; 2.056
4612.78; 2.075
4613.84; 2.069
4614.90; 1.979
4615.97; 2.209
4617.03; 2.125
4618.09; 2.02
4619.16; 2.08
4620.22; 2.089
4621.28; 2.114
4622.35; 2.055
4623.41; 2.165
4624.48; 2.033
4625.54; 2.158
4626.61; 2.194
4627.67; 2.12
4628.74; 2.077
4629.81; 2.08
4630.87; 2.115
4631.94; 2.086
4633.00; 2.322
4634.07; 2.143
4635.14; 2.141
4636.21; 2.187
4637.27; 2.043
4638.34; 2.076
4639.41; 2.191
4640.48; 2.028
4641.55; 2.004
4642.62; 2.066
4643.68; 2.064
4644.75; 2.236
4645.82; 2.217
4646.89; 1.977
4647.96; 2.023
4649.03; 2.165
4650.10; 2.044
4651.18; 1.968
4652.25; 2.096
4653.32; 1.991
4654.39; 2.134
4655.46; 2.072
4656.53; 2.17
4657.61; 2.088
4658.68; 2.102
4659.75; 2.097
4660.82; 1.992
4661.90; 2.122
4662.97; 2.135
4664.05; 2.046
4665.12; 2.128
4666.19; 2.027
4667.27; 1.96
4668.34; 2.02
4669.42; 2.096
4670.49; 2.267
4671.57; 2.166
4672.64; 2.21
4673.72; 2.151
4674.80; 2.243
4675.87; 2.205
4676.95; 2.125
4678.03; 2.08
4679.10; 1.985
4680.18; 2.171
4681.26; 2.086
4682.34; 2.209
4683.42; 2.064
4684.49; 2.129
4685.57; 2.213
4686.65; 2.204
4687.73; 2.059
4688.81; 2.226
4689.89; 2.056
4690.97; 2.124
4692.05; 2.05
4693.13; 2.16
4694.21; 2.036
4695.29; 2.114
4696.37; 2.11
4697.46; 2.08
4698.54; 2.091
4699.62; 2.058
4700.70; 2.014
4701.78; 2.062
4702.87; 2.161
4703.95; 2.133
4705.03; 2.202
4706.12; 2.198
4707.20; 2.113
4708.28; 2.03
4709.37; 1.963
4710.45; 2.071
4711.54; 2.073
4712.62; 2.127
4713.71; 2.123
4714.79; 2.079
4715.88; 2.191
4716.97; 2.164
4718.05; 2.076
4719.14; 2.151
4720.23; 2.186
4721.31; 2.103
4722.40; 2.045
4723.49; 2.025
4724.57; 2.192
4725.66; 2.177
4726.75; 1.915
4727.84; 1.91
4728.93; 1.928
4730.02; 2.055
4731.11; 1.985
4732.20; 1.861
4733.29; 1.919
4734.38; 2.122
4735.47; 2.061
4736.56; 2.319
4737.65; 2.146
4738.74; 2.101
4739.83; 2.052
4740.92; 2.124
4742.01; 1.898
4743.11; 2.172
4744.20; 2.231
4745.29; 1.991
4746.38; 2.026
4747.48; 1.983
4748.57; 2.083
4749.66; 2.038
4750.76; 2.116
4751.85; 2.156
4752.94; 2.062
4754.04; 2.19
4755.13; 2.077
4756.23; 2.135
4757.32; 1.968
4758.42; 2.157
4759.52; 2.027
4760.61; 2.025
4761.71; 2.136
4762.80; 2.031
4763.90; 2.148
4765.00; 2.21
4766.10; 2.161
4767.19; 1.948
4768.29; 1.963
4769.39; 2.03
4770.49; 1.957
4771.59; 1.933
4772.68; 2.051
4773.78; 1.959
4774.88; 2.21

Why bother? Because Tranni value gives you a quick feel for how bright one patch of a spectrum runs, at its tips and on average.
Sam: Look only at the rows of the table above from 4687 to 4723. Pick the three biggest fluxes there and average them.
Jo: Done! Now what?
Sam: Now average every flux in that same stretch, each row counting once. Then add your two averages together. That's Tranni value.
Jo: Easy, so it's 4.31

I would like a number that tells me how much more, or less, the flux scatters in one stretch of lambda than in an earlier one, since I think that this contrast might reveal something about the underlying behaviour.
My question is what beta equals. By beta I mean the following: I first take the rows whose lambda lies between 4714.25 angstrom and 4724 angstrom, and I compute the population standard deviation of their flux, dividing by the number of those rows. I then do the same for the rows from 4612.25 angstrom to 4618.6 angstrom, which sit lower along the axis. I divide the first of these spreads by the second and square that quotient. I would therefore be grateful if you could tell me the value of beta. 0.62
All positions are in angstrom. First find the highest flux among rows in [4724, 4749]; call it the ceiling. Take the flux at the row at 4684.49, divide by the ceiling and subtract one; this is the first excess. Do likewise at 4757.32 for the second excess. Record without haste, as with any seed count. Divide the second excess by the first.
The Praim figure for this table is 1.8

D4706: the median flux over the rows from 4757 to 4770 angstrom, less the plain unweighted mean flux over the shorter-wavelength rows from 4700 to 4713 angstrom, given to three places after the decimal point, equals -0.065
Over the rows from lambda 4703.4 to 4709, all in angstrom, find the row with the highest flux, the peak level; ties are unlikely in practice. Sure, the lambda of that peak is 4705.03 angstrom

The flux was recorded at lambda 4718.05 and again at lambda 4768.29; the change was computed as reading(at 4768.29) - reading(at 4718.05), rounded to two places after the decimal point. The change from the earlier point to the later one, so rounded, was -0.11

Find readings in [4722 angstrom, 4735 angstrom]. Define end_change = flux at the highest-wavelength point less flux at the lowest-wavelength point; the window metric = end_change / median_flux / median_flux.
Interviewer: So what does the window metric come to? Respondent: 0.02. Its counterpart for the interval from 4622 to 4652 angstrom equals -0.02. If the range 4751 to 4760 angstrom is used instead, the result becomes -0.03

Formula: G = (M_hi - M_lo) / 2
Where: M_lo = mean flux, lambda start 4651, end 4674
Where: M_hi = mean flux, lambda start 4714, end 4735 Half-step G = -0.018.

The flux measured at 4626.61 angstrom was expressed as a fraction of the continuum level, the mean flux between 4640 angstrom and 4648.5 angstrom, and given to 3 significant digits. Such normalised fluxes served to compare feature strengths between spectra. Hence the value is 1.06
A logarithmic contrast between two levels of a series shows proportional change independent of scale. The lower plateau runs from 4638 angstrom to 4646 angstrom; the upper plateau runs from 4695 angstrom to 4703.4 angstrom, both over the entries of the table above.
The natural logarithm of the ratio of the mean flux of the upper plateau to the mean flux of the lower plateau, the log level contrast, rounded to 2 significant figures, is -0.011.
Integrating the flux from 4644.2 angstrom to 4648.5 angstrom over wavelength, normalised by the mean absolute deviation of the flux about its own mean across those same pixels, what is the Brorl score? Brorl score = 80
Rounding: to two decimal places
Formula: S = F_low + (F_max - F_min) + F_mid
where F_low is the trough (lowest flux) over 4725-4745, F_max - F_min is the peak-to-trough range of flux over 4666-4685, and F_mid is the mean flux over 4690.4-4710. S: 4.26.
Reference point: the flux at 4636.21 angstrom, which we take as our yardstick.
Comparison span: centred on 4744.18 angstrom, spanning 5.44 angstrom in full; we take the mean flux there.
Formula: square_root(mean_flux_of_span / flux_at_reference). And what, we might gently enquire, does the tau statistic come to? 0.97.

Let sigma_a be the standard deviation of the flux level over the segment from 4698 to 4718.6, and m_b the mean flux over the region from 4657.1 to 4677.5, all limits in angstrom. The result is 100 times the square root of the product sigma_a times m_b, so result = 37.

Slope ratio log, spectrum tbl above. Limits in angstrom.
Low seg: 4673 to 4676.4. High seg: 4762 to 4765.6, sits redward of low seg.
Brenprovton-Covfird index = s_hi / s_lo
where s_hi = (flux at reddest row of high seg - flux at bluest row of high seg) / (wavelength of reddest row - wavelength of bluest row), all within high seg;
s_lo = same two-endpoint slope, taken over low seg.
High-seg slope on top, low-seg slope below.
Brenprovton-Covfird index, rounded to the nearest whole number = 3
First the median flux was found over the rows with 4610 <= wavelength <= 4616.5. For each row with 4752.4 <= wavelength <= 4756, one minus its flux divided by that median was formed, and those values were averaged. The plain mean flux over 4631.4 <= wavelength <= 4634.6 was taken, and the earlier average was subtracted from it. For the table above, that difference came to 2.21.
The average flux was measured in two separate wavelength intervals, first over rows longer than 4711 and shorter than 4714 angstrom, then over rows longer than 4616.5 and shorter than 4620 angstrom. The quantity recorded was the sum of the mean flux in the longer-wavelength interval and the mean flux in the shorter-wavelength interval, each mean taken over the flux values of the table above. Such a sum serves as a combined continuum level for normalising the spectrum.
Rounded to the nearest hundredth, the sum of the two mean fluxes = 4.18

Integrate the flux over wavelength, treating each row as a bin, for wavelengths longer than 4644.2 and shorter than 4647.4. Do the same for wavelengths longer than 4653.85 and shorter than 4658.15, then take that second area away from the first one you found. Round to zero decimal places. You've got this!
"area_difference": -2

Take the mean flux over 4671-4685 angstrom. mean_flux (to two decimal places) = 2.14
